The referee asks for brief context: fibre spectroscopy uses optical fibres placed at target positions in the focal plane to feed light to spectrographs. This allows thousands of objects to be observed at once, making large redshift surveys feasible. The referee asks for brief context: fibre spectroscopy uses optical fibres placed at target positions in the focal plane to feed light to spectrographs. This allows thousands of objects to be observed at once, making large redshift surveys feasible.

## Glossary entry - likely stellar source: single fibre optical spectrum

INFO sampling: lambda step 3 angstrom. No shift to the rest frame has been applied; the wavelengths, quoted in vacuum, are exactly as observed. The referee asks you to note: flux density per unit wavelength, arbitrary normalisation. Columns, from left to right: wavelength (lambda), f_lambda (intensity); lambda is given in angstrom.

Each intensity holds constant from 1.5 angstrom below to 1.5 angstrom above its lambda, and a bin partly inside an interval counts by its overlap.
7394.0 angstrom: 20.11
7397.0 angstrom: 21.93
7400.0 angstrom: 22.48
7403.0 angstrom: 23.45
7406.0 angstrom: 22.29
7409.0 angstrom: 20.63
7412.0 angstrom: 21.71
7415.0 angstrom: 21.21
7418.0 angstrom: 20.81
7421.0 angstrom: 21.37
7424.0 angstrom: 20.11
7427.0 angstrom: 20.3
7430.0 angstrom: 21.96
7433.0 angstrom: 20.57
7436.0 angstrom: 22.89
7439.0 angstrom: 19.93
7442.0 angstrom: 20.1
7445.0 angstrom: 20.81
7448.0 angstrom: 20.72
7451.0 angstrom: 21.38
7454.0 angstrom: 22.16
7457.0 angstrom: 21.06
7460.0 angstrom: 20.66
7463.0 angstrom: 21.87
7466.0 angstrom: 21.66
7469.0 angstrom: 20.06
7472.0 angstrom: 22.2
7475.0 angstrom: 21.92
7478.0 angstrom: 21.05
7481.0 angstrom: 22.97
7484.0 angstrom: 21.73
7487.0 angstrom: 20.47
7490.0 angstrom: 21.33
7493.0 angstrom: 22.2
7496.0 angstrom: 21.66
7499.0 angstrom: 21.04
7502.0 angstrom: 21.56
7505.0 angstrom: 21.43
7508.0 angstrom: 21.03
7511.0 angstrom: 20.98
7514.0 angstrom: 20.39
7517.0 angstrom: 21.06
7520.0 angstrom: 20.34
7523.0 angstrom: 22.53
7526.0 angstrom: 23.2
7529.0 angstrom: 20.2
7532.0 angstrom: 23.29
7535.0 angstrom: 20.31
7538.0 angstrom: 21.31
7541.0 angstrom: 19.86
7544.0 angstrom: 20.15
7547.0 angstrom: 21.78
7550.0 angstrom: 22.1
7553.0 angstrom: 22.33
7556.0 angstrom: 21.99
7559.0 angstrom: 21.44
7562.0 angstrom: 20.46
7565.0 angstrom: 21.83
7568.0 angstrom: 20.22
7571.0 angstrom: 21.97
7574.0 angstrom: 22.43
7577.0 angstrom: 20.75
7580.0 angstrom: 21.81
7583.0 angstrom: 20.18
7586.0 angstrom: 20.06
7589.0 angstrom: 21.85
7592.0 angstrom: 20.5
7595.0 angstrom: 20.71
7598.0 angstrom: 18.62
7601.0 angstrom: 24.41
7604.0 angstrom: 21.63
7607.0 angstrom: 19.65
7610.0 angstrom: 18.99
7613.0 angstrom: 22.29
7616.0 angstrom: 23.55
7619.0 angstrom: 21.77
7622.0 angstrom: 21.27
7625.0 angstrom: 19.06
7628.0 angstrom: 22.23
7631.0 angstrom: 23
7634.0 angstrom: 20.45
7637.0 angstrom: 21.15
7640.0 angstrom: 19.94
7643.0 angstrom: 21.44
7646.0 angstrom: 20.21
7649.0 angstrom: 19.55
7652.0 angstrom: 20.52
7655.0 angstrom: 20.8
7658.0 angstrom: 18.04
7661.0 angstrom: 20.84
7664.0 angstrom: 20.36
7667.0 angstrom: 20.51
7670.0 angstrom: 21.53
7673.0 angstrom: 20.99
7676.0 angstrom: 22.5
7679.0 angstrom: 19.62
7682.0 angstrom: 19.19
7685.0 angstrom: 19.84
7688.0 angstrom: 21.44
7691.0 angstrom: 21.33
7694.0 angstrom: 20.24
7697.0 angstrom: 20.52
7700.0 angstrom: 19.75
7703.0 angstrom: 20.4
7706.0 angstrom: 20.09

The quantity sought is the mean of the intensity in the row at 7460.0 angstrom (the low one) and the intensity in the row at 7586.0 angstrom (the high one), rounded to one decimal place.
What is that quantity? 20.4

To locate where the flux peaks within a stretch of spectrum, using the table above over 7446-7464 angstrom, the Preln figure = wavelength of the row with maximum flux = 7454.0 angstrom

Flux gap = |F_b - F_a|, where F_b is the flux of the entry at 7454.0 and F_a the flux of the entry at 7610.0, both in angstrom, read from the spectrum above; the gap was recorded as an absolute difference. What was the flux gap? 3.2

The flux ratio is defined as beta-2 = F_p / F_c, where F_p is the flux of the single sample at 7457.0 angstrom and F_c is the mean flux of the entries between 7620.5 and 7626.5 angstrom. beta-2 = 1.04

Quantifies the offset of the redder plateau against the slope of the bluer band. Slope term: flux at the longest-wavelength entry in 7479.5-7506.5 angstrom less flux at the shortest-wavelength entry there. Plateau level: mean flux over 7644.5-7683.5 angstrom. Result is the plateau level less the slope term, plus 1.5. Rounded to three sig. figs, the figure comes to 23.4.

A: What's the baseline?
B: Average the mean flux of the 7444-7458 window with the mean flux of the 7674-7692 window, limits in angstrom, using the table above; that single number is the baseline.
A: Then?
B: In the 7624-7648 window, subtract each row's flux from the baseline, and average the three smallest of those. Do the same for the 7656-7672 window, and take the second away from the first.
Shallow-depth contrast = -1.3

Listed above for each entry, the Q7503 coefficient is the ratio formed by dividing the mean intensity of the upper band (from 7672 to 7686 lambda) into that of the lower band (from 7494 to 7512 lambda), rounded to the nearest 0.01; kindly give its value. 1.04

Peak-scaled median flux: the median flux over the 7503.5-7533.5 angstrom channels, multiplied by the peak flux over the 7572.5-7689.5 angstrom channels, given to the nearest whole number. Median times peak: 514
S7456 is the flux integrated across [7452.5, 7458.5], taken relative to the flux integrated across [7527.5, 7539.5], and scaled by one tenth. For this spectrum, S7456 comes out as 0.05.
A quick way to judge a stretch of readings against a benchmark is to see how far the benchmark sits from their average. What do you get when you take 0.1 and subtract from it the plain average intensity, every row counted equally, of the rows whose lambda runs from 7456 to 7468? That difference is -21.2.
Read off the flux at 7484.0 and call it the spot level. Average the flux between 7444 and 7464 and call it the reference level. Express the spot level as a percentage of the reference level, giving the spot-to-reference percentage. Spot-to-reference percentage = 102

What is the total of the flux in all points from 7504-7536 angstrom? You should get 235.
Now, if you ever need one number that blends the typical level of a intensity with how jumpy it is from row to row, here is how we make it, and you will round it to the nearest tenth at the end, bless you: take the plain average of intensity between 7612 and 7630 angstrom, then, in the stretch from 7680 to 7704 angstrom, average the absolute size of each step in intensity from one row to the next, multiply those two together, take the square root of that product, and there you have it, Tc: 4.0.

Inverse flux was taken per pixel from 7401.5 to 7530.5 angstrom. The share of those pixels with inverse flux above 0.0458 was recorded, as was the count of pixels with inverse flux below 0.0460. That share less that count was -11.3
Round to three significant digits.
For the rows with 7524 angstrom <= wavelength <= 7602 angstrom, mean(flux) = 21.3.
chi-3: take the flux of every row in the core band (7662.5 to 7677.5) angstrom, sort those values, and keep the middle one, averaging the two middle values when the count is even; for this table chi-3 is 21.0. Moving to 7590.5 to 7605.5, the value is 20.7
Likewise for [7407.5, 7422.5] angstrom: 21.2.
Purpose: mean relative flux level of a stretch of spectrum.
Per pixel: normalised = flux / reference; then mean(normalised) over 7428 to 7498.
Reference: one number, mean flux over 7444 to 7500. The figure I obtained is 0.997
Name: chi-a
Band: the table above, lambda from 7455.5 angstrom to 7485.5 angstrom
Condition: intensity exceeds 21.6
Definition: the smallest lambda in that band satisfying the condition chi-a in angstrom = 7463.0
